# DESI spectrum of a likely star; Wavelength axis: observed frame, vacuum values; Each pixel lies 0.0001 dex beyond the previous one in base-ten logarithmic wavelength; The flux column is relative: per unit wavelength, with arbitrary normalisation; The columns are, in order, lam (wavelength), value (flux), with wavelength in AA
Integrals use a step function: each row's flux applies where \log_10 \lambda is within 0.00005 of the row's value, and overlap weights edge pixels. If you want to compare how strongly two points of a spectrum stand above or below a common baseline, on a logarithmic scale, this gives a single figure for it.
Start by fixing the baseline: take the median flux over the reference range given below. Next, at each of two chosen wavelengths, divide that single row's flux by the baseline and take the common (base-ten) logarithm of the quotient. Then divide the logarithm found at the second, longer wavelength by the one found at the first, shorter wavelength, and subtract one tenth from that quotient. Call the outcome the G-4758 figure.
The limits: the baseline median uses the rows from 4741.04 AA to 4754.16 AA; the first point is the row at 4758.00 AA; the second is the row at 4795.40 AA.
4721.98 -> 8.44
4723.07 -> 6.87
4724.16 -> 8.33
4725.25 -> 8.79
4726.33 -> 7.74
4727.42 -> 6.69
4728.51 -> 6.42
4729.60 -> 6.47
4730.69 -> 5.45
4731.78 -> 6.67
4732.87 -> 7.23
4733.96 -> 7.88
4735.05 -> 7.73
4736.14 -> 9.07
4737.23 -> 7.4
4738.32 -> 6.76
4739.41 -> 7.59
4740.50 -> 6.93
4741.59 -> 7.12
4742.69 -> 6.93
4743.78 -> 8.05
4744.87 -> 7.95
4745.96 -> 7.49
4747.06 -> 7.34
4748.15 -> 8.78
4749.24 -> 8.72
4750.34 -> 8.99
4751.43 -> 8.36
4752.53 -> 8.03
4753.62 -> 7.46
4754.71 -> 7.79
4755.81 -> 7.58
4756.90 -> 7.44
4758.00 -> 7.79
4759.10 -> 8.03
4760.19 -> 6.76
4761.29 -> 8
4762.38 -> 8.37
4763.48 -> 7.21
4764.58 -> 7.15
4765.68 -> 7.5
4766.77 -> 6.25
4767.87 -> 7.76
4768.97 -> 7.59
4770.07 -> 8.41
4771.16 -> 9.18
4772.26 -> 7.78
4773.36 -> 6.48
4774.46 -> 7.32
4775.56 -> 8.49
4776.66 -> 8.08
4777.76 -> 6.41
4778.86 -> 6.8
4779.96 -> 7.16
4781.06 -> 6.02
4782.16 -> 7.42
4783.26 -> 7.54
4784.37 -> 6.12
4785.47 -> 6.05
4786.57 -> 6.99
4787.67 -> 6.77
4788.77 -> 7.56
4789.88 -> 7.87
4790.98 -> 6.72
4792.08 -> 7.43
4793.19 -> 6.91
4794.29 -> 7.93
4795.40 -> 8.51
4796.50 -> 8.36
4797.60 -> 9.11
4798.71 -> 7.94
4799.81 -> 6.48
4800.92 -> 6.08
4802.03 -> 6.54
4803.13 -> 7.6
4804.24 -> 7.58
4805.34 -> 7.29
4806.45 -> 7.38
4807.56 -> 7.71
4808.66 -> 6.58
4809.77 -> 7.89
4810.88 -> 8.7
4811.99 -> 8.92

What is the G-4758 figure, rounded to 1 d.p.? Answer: -2.6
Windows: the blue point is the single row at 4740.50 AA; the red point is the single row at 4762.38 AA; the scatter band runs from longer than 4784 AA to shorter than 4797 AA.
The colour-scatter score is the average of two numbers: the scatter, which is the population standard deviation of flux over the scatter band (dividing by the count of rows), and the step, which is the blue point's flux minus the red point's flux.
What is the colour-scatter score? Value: -0.3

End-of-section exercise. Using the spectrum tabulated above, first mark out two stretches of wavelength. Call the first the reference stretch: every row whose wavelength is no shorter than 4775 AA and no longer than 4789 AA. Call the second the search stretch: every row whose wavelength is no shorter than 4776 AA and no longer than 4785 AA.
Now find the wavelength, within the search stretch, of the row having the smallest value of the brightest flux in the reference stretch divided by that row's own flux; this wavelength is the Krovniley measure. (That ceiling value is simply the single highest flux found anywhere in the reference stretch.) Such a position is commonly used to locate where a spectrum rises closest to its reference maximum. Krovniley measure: 4776.66 AA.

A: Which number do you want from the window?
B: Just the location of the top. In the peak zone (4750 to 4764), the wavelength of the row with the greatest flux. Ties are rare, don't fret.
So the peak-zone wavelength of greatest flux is 4750.34 AA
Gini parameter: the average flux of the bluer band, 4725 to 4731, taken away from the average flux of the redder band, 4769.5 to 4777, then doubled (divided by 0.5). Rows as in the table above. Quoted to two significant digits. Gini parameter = 2.1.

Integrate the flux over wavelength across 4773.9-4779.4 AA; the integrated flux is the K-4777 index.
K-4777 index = 40.8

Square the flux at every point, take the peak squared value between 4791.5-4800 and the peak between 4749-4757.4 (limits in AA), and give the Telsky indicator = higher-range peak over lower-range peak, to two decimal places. 1.03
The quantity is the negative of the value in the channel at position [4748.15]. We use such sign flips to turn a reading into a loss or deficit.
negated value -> -8.8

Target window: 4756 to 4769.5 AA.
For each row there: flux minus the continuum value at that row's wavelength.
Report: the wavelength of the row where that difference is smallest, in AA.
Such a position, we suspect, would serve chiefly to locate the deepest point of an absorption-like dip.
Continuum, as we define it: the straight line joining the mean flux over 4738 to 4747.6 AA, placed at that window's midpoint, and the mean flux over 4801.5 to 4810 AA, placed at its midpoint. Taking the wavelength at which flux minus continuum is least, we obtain 4766.77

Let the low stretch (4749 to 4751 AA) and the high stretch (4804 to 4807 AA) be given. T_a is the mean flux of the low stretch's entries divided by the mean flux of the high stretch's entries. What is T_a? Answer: 1.19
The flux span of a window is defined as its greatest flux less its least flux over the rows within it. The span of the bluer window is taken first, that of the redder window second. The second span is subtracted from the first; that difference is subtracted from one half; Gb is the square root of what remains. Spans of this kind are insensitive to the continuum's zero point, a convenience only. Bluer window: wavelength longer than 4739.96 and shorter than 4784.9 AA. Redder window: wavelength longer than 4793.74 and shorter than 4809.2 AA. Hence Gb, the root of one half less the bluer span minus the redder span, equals 0.6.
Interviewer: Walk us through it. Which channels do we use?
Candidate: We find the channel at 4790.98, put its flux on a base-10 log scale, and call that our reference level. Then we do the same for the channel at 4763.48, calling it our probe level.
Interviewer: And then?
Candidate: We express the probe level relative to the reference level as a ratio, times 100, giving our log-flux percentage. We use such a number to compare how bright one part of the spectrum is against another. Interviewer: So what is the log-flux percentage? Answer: 104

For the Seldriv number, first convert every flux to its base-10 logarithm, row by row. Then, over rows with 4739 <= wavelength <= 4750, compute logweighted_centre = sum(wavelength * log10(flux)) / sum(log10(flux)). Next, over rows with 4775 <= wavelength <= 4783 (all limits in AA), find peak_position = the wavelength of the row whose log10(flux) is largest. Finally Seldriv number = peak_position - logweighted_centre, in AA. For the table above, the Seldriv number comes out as 31.1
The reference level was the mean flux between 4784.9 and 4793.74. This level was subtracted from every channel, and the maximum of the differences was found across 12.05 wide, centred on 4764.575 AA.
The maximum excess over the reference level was 1.37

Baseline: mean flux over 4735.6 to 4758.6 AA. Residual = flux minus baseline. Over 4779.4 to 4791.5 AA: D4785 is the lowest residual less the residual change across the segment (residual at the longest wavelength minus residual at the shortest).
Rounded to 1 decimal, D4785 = -1.3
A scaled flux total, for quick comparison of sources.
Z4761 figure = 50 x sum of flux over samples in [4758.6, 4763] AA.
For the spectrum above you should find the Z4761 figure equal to 1558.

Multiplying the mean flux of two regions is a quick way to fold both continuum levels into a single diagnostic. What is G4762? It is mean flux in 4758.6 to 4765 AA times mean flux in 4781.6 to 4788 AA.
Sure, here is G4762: 52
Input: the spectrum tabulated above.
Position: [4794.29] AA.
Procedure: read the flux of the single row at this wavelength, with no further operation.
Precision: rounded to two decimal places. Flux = 7.93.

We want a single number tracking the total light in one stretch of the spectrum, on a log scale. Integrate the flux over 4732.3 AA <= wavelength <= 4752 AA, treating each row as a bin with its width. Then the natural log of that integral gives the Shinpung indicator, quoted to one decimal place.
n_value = 5.0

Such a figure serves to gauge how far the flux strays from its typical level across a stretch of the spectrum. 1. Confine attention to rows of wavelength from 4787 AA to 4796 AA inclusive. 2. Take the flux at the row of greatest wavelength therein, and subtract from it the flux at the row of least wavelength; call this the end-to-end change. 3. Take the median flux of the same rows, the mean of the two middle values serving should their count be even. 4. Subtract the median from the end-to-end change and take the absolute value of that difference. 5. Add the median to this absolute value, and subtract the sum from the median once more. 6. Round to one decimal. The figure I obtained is -5.8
